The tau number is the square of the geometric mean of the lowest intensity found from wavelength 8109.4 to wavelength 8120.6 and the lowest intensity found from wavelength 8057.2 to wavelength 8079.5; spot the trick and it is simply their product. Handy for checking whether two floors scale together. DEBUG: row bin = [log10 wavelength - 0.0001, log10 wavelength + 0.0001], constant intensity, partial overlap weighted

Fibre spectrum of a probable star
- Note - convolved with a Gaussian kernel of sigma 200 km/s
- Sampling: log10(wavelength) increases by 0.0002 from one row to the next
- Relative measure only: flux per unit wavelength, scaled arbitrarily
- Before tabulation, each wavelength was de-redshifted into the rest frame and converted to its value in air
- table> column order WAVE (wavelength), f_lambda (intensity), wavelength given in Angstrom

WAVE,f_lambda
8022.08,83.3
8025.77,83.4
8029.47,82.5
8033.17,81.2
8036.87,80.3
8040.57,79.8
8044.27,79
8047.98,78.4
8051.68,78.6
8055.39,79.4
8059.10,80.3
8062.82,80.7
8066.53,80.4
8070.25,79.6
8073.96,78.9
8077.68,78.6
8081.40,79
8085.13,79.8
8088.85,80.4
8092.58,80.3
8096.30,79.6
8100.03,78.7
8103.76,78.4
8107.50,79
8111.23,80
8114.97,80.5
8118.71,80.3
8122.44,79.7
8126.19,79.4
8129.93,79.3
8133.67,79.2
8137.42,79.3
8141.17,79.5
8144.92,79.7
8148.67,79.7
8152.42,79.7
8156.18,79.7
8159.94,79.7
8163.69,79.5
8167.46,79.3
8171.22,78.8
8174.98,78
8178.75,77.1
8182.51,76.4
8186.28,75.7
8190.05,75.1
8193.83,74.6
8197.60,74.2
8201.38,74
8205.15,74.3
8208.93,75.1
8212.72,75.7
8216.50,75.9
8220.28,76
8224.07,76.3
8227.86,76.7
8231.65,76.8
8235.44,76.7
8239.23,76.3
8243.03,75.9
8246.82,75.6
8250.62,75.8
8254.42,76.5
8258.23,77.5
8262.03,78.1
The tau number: 6288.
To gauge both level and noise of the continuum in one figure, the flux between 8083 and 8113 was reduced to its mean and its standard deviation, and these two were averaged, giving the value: 40.1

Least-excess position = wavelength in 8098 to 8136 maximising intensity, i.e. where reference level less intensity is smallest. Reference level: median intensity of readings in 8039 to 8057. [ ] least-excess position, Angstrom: 8114.97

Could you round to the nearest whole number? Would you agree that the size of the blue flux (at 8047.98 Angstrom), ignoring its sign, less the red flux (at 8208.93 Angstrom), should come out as 3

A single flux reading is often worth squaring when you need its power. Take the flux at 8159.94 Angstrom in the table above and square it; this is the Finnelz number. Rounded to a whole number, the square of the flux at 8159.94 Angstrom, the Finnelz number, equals 6352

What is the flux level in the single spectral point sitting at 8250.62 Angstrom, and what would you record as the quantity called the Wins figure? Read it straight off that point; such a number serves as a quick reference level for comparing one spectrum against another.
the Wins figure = 75.8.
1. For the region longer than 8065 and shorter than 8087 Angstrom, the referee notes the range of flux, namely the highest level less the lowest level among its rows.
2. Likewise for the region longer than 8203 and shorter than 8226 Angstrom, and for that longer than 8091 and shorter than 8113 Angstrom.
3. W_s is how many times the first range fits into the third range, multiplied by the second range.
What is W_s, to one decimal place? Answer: 2.1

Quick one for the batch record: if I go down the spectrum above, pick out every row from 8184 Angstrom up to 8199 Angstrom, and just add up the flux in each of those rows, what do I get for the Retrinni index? 300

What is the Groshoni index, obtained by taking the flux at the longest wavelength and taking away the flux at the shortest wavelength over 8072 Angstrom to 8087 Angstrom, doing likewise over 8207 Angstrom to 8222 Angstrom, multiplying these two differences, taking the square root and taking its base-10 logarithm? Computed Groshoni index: -0.05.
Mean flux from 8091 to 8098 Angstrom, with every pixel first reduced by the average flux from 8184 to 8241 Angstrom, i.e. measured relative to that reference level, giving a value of 4.39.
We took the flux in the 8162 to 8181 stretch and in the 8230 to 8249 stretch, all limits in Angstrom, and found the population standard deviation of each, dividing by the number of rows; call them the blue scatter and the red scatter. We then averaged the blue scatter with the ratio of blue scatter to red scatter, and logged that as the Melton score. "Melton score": 1.41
